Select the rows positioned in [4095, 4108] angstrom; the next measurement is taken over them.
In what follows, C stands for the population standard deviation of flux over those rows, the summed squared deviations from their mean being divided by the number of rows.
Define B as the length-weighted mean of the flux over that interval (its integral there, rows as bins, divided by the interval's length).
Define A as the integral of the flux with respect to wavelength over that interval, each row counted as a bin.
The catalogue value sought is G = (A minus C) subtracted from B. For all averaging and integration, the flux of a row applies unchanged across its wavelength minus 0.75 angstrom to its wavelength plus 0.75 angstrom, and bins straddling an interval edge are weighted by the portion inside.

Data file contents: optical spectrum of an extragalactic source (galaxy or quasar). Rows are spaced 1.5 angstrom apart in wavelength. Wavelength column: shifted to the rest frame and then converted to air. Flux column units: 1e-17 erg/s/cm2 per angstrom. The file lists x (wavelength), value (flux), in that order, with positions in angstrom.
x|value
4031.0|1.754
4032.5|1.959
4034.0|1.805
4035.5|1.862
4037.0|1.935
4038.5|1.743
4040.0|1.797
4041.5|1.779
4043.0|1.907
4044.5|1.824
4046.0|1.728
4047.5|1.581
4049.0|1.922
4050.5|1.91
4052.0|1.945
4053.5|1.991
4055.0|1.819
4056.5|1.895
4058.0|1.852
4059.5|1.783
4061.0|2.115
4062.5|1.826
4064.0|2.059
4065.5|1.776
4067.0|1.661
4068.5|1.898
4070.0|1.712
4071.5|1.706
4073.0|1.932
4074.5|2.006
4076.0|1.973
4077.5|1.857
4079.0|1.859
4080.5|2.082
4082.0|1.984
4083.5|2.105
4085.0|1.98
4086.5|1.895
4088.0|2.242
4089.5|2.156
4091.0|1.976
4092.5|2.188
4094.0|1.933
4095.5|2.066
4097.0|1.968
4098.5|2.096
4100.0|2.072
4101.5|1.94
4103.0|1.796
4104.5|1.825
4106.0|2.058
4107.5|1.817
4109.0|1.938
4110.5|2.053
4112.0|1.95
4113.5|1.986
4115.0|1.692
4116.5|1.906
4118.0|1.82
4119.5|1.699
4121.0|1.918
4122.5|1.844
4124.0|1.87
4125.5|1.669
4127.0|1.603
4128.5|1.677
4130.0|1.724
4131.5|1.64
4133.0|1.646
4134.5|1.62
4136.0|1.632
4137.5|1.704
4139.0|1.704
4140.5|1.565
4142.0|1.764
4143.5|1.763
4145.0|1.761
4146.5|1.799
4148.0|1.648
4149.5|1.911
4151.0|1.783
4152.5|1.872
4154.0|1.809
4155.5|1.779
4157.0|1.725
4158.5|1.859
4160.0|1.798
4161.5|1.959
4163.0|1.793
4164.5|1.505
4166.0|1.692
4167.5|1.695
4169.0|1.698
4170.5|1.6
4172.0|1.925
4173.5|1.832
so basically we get -23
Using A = 25.5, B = 1.96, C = 0.114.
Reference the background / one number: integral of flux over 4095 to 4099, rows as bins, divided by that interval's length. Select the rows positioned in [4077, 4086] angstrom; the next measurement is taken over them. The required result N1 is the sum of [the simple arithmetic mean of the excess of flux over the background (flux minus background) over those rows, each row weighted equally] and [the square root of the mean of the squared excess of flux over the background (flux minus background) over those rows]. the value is 0.053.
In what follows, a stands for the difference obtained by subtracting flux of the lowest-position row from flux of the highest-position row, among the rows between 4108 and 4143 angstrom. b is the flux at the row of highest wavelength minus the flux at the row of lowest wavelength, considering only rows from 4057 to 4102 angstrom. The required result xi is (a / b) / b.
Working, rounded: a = -0.17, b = 0.09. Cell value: -22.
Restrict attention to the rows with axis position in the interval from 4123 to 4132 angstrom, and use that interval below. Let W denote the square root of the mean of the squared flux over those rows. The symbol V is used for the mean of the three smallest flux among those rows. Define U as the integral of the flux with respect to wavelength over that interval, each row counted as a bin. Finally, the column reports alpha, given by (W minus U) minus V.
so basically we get -15.3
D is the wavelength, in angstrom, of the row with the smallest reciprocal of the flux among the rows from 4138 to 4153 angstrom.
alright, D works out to 4149.5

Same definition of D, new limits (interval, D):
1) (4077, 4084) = 4083.5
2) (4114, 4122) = 4121.0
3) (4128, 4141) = 4130.0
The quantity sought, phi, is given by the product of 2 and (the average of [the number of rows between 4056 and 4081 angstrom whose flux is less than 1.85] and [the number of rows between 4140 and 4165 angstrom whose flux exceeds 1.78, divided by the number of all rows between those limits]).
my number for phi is 6.5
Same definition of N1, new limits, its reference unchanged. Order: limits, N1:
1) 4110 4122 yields 0.041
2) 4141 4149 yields 0.005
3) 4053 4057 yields 0.017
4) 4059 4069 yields 0.058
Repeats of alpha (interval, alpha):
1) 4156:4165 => -15.9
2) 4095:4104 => -17.8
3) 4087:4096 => -18.7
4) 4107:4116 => -17.1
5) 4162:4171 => -15.0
